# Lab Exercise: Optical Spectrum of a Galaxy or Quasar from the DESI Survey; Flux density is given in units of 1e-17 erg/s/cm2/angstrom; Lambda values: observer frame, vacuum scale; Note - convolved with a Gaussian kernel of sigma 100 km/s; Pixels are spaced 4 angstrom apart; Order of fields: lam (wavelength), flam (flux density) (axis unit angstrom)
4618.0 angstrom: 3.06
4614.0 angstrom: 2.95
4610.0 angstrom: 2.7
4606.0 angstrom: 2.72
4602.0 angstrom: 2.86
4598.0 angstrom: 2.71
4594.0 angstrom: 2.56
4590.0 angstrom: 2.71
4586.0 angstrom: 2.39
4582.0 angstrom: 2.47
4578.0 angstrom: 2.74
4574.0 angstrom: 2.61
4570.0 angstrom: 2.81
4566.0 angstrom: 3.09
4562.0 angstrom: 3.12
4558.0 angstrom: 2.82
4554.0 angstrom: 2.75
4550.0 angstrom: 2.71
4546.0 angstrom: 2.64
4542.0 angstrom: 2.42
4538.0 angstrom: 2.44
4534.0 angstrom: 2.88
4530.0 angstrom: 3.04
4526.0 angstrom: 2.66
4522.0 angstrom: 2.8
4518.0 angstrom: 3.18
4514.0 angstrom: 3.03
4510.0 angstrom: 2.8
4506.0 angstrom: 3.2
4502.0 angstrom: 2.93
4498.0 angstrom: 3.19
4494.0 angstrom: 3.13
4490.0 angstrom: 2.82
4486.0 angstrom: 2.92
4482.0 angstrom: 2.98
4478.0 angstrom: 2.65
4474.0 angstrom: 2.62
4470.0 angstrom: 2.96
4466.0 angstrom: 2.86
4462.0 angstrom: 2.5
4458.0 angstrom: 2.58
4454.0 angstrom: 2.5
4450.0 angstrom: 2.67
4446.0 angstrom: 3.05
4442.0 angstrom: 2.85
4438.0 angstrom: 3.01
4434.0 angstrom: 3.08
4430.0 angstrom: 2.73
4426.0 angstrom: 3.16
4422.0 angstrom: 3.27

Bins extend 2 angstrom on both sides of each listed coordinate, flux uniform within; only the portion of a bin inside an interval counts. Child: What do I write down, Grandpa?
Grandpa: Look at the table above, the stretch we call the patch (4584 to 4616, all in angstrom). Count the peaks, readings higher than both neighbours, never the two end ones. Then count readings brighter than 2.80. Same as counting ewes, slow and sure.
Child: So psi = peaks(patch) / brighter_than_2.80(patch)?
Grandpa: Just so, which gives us 1.0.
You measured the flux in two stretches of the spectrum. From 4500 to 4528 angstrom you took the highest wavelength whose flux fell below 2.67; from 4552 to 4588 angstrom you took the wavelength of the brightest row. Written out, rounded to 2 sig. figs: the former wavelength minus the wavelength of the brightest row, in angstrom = -36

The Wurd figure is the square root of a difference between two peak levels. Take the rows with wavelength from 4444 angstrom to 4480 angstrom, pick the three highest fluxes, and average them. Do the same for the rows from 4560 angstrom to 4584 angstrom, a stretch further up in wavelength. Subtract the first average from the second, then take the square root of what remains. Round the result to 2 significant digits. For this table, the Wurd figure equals 0.22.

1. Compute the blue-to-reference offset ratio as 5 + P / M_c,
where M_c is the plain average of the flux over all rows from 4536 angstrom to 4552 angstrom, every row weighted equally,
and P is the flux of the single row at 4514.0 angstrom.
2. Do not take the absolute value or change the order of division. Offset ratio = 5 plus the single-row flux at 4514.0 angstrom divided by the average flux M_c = 6.19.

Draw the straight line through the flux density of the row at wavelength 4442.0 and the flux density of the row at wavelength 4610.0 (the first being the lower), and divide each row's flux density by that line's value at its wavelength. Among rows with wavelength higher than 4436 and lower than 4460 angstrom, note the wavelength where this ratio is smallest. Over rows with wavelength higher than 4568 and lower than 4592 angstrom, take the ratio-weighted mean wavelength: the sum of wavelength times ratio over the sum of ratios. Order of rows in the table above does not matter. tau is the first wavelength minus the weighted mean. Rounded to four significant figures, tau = -125.8 angstrom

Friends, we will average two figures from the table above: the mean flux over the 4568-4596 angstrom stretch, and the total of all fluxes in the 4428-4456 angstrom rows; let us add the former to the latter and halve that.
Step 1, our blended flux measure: 11.3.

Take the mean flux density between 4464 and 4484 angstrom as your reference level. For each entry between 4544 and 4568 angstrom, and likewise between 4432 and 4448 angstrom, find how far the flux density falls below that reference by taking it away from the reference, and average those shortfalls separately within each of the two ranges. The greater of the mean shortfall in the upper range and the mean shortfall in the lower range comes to -0.04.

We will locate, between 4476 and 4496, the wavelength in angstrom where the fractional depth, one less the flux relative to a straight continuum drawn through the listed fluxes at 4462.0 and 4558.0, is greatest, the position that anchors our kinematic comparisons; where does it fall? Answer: 4478.0 angstrom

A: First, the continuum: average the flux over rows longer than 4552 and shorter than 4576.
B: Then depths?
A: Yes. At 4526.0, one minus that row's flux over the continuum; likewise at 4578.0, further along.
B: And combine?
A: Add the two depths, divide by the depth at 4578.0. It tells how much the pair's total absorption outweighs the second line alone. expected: 2.6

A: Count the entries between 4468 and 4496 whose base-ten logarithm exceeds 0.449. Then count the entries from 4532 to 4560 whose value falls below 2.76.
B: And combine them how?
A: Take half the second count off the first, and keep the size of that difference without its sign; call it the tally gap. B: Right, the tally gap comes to 2.5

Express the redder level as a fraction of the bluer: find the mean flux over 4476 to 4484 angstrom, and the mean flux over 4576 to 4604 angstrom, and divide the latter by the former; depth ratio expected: 0.94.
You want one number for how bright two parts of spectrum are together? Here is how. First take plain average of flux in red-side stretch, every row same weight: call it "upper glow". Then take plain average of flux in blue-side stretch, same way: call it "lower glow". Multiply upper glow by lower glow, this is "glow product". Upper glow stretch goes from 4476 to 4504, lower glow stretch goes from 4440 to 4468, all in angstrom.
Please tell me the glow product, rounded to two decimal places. 8.00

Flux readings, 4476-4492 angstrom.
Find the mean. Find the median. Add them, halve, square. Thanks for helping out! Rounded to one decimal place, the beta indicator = 8.2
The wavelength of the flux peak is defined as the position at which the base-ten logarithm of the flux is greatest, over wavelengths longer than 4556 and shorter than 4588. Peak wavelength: 4562.0 angstrom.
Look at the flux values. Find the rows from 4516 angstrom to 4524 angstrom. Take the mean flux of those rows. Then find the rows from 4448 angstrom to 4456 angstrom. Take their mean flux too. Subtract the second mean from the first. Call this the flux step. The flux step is 0.4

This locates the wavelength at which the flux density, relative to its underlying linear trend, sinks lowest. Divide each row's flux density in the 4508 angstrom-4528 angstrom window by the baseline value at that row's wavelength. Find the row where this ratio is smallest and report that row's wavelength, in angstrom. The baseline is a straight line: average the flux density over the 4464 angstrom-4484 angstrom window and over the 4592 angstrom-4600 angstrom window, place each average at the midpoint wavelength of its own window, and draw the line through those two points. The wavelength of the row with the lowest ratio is 4526.0 angstrom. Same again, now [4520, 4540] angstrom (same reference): 4538.0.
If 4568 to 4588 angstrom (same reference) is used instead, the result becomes 4586.0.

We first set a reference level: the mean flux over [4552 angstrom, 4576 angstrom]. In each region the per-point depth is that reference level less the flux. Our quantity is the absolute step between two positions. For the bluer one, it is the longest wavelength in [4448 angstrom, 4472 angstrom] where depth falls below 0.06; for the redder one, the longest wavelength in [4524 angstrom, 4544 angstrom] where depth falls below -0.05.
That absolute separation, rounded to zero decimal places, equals 60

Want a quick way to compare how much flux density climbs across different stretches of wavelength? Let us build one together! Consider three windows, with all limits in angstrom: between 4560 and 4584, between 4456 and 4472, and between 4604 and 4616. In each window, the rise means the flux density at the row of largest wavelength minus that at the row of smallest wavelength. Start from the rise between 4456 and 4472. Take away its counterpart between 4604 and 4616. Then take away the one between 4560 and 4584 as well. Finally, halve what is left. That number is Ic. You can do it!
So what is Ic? 0.40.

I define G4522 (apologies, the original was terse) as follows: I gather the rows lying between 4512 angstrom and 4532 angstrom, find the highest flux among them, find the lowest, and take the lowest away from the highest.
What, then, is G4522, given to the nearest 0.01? 0.52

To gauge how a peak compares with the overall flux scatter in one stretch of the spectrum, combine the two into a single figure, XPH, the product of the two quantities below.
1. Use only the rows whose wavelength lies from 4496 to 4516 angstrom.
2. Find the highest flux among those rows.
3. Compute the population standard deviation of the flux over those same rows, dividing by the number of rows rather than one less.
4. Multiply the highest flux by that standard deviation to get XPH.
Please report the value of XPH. 0.49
